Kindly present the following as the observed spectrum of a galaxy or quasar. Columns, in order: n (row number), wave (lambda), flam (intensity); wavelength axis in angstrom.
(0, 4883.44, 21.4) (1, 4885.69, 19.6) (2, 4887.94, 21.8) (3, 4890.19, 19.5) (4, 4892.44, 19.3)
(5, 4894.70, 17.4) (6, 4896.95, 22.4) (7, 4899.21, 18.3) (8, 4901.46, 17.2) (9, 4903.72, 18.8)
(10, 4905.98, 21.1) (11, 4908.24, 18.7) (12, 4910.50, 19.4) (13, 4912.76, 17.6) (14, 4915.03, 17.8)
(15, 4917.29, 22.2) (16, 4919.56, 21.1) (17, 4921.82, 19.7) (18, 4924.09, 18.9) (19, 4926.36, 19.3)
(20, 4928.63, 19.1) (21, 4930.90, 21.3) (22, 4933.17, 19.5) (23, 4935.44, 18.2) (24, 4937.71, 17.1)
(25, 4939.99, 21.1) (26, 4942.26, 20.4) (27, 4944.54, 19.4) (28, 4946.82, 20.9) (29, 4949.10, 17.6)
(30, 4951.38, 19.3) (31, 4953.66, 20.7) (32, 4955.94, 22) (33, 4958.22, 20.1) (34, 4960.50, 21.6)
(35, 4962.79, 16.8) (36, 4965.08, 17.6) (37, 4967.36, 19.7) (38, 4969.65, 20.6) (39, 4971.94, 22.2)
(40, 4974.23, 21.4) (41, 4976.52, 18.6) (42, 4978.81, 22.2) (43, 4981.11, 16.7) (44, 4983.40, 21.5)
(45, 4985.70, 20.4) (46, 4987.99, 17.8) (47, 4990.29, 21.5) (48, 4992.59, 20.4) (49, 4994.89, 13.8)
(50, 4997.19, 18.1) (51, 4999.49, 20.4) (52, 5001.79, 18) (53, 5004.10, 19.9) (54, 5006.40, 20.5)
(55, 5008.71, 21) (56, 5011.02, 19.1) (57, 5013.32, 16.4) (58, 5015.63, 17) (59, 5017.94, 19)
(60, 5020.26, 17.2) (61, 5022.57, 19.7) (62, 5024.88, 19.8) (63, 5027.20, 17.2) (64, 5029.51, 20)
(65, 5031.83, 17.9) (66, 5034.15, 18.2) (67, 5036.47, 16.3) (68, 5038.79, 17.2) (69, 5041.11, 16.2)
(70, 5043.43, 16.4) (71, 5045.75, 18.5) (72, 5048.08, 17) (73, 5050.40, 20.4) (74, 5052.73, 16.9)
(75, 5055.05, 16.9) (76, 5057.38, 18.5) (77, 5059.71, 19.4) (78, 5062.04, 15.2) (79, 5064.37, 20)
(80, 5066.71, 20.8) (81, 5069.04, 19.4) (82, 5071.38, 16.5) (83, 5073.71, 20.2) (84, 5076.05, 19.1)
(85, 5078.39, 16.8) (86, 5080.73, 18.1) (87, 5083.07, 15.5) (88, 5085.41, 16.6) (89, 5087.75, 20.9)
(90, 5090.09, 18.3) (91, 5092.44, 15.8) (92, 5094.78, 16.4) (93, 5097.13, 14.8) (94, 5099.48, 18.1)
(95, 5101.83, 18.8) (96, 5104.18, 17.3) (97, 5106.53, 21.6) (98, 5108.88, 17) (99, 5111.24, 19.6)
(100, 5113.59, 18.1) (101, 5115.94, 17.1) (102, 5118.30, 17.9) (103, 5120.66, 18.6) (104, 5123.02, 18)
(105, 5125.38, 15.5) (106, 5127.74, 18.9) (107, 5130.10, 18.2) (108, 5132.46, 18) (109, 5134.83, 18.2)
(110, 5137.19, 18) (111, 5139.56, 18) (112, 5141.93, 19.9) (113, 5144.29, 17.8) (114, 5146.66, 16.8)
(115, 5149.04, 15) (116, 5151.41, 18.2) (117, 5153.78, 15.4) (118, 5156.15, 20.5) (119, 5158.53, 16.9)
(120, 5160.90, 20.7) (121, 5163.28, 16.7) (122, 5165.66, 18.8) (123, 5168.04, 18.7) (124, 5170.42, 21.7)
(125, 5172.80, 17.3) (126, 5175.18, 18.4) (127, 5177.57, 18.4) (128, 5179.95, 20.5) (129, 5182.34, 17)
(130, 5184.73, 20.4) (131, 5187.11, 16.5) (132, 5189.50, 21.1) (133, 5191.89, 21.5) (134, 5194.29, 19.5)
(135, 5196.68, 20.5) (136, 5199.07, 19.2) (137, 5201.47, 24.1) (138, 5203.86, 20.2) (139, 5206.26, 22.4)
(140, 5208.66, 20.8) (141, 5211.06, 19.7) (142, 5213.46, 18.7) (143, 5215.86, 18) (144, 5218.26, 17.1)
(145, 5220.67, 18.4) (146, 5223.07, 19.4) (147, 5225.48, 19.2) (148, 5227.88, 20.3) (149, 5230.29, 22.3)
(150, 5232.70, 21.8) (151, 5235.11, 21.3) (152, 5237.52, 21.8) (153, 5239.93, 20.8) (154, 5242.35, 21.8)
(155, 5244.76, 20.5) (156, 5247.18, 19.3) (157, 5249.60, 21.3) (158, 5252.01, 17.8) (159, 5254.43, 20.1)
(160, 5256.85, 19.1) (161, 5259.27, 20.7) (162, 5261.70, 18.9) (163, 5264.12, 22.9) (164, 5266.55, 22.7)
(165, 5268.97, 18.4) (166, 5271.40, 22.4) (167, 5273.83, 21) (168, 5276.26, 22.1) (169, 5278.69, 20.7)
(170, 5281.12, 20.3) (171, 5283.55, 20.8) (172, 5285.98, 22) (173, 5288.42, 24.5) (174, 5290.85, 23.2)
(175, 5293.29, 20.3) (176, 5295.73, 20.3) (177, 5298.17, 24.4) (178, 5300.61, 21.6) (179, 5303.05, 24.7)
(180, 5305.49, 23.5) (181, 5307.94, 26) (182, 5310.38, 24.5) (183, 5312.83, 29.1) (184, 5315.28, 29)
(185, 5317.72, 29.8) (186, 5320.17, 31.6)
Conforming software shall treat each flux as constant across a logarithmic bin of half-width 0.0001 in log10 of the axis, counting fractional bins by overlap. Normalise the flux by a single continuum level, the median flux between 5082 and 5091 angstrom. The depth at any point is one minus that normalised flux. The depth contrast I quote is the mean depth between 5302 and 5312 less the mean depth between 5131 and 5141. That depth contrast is -0.4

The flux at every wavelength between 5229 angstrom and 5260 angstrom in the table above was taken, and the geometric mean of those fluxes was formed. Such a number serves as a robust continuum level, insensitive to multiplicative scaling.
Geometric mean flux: 20.6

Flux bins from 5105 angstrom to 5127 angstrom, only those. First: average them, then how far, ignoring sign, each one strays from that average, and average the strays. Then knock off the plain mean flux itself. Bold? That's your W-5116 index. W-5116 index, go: -16.97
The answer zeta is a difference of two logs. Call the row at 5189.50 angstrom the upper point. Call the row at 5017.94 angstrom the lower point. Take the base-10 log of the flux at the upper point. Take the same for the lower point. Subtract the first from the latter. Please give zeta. -0.046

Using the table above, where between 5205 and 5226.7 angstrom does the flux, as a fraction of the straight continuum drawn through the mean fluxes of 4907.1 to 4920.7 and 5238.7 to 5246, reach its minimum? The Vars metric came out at 5218.26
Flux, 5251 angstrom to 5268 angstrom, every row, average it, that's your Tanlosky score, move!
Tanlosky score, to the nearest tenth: 20.3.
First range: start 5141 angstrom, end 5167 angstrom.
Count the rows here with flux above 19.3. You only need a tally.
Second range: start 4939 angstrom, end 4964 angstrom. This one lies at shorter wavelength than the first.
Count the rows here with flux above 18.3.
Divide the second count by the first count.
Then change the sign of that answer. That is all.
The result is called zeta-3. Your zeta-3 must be -3.0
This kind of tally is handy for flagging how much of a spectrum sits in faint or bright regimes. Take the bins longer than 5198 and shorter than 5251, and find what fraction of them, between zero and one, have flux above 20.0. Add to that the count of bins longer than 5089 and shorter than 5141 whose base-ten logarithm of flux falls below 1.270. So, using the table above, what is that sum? 19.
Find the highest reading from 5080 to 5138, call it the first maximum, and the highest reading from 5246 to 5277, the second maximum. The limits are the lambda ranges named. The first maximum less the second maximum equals -1.3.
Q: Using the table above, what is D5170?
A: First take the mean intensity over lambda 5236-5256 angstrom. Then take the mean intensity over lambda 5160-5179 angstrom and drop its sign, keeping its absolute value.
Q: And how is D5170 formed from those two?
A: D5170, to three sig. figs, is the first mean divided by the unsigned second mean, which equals 1.08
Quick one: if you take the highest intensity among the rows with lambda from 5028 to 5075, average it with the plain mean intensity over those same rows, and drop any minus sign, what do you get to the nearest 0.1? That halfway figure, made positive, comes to 19.4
